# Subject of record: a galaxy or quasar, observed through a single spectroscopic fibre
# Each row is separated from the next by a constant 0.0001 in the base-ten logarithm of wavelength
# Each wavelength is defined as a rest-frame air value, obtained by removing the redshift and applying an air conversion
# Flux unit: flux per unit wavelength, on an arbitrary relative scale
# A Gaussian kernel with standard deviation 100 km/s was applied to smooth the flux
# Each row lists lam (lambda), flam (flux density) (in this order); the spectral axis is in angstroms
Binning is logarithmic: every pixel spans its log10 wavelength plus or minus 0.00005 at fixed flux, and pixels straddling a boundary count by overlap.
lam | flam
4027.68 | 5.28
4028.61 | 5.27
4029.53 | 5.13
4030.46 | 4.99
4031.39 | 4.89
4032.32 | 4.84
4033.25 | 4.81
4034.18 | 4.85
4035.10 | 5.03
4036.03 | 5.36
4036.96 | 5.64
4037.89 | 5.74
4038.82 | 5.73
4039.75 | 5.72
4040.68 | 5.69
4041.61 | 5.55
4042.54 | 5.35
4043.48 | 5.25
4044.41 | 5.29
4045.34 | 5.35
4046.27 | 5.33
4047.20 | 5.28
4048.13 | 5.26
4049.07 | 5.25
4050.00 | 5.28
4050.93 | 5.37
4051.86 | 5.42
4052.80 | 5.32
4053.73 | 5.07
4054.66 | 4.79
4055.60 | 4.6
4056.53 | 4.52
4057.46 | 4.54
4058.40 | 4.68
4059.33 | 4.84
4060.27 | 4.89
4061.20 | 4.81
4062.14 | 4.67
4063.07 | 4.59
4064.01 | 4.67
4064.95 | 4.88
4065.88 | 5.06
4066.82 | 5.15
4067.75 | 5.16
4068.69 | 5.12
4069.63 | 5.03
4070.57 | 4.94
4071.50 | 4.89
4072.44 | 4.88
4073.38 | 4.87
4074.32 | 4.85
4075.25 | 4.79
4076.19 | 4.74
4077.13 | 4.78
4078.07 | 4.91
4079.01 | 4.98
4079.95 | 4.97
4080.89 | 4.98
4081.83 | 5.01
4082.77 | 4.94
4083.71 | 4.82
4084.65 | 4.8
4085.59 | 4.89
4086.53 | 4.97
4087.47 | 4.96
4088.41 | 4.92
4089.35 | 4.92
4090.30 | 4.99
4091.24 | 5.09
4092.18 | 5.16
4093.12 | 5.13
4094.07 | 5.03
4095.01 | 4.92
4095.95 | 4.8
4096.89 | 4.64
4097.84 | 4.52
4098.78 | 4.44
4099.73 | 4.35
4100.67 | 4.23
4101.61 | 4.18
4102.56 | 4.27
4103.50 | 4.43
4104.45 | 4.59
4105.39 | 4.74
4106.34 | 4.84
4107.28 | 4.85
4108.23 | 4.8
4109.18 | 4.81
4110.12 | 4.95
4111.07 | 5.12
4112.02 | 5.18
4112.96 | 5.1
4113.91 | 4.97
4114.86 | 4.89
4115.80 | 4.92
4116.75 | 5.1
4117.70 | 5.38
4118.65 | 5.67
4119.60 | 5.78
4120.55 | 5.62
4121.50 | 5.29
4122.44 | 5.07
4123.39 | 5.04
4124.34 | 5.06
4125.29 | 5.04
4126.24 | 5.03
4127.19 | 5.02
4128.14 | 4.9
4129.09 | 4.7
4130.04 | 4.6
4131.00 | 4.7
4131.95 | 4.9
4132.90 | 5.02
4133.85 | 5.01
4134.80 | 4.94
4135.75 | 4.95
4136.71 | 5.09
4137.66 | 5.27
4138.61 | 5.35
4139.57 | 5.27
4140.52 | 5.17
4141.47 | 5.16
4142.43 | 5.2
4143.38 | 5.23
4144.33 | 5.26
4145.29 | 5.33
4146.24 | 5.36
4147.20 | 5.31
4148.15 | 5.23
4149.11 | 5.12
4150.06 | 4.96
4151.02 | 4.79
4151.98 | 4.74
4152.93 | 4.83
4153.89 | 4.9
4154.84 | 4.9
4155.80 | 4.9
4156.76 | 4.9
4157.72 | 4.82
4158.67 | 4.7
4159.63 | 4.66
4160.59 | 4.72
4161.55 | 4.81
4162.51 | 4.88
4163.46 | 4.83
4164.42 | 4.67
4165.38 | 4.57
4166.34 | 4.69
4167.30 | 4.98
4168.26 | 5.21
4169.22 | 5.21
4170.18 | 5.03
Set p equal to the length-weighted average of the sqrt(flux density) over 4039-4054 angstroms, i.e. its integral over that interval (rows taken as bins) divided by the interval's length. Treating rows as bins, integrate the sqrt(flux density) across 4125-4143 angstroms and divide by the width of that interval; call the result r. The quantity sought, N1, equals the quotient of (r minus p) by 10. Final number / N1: -0.008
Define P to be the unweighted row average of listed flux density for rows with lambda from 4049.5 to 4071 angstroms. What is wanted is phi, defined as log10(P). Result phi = 0.693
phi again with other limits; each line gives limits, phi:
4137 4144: 0.719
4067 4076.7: 0.693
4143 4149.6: 0.721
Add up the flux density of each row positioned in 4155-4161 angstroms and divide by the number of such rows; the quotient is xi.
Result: 4.8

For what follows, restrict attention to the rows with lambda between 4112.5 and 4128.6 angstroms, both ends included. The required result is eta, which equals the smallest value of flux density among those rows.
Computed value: 4.89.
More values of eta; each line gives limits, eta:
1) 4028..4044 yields 4.81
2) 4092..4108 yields 4.18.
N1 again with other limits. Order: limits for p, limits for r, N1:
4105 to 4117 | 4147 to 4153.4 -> 0.001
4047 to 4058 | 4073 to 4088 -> -0.003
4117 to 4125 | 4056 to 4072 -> -0.011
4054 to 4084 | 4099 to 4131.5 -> 0.001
